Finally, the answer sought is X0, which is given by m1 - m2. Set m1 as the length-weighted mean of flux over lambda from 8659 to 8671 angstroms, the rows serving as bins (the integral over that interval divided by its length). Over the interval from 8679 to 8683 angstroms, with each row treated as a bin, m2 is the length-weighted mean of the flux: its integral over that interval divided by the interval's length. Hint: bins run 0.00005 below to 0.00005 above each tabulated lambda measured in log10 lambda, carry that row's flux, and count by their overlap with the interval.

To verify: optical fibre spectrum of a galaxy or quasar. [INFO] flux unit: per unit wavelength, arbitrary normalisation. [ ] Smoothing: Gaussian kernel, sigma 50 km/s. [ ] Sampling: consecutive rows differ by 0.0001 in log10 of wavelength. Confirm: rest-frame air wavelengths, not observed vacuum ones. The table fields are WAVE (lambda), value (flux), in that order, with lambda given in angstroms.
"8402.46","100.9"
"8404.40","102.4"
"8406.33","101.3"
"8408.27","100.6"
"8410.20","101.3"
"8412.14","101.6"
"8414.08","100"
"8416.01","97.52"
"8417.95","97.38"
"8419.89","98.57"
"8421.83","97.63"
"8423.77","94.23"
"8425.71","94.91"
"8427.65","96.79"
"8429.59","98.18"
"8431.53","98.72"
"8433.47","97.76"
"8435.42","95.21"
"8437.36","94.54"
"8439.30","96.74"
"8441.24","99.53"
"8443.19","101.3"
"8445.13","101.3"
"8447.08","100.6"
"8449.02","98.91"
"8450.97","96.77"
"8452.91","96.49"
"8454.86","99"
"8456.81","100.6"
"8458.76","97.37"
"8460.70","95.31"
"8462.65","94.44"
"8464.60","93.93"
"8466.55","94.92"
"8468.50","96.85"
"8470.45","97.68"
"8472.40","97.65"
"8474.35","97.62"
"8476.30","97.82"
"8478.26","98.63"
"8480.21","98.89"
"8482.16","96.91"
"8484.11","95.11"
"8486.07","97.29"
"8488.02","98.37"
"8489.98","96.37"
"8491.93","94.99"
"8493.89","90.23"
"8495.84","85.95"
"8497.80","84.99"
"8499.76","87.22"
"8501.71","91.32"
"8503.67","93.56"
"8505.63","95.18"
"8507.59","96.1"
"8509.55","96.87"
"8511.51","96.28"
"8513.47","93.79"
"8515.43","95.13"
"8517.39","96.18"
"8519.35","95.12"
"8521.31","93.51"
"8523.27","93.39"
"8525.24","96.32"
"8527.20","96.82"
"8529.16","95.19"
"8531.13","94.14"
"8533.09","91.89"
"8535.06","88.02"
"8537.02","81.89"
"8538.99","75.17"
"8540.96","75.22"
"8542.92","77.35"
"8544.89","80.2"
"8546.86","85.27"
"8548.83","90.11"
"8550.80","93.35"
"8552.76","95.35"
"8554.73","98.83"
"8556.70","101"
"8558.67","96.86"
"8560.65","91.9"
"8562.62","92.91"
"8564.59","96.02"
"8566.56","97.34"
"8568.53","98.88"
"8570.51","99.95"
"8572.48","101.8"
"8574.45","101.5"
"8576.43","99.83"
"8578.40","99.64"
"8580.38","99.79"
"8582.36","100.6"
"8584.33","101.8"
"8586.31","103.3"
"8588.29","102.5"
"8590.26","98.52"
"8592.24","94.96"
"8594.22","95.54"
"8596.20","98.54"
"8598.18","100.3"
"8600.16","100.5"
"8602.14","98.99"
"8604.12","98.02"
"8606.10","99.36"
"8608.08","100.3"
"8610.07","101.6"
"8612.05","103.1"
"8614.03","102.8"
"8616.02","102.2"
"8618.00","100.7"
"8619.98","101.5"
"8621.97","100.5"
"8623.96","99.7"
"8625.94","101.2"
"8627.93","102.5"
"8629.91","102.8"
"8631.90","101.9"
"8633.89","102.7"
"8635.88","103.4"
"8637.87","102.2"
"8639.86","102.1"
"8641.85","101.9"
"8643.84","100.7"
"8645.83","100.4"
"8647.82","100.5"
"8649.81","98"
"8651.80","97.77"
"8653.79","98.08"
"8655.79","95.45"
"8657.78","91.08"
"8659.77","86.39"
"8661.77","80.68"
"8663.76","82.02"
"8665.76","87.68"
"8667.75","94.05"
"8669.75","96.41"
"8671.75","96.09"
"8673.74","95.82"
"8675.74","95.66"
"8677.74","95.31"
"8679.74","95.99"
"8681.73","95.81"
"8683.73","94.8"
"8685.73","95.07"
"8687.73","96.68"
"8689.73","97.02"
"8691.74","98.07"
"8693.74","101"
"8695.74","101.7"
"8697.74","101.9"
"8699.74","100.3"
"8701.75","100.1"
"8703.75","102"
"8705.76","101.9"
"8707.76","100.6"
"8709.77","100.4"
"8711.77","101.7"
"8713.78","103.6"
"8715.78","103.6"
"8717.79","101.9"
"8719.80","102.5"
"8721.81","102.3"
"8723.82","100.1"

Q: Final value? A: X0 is -8.0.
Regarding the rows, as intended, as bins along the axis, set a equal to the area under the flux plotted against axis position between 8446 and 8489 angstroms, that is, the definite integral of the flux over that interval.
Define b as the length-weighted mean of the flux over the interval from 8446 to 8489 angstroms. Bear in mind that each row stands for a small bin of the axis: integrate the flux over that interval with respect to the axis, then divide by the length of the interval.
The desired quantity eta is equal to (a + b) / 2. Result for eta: 2141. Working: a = 4185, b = 97.3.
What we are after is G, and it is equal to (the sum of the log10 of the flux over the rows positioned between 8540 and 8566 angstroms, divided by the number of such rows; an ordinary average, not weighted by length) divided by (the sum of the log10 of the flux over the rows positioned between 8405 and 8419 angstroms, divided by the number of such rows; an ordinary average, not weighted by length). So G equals 0.977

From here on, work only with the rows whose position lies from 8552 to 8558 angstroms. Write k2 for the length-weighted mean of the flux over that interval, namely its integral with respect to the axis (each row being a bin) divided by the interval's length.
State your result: 98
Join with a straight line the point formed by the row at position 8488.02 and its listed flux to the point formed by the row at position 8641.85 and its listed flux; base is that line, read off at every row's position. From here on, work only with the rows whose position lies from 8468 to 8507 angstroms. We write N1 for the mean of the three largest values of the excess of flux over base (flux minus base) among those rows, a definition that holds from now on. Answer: 0.4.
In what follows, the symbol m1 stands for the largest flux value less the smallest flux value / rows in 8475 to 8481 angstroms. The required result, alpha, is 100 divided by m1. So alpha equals 93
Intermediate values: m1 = 1.1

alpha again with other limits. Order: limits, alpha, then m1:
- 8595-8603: 51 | 2.0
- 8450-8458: 24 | 4.1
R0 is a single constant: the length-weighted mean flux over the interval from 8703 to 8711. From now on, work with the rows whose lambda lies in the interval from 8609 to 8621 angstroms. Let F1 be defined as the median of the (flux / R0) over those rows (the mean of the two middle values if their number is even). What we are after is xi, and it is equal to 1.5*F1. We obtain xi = 1.51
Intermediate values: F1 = 1.01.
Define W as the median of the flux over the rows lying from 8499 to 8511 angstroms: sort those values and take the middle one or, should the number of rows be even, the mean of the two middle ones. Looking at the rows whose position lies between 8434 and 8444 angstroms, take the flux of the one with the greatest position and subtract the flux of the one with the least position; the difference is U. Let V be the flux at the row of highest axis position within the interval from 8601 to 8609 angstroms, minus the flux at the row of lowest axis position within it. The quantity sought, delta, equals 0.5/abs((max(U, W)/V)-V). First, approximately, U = 6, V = 1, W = 94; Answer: 0.007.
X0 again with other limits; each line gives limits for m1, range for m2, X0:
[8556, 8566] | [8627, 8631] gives -7.1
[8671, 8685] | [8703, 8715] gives -6.1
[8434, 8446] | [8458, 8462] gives 1.8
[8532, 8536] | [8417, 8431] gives -6.8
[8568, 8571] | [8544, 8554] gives 10.0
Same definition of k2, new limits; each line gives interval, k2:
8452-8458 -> 99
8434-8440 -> 96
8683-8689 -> 96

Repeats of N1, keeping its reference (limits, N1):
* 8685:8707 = -1.3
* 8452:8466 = 1.3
